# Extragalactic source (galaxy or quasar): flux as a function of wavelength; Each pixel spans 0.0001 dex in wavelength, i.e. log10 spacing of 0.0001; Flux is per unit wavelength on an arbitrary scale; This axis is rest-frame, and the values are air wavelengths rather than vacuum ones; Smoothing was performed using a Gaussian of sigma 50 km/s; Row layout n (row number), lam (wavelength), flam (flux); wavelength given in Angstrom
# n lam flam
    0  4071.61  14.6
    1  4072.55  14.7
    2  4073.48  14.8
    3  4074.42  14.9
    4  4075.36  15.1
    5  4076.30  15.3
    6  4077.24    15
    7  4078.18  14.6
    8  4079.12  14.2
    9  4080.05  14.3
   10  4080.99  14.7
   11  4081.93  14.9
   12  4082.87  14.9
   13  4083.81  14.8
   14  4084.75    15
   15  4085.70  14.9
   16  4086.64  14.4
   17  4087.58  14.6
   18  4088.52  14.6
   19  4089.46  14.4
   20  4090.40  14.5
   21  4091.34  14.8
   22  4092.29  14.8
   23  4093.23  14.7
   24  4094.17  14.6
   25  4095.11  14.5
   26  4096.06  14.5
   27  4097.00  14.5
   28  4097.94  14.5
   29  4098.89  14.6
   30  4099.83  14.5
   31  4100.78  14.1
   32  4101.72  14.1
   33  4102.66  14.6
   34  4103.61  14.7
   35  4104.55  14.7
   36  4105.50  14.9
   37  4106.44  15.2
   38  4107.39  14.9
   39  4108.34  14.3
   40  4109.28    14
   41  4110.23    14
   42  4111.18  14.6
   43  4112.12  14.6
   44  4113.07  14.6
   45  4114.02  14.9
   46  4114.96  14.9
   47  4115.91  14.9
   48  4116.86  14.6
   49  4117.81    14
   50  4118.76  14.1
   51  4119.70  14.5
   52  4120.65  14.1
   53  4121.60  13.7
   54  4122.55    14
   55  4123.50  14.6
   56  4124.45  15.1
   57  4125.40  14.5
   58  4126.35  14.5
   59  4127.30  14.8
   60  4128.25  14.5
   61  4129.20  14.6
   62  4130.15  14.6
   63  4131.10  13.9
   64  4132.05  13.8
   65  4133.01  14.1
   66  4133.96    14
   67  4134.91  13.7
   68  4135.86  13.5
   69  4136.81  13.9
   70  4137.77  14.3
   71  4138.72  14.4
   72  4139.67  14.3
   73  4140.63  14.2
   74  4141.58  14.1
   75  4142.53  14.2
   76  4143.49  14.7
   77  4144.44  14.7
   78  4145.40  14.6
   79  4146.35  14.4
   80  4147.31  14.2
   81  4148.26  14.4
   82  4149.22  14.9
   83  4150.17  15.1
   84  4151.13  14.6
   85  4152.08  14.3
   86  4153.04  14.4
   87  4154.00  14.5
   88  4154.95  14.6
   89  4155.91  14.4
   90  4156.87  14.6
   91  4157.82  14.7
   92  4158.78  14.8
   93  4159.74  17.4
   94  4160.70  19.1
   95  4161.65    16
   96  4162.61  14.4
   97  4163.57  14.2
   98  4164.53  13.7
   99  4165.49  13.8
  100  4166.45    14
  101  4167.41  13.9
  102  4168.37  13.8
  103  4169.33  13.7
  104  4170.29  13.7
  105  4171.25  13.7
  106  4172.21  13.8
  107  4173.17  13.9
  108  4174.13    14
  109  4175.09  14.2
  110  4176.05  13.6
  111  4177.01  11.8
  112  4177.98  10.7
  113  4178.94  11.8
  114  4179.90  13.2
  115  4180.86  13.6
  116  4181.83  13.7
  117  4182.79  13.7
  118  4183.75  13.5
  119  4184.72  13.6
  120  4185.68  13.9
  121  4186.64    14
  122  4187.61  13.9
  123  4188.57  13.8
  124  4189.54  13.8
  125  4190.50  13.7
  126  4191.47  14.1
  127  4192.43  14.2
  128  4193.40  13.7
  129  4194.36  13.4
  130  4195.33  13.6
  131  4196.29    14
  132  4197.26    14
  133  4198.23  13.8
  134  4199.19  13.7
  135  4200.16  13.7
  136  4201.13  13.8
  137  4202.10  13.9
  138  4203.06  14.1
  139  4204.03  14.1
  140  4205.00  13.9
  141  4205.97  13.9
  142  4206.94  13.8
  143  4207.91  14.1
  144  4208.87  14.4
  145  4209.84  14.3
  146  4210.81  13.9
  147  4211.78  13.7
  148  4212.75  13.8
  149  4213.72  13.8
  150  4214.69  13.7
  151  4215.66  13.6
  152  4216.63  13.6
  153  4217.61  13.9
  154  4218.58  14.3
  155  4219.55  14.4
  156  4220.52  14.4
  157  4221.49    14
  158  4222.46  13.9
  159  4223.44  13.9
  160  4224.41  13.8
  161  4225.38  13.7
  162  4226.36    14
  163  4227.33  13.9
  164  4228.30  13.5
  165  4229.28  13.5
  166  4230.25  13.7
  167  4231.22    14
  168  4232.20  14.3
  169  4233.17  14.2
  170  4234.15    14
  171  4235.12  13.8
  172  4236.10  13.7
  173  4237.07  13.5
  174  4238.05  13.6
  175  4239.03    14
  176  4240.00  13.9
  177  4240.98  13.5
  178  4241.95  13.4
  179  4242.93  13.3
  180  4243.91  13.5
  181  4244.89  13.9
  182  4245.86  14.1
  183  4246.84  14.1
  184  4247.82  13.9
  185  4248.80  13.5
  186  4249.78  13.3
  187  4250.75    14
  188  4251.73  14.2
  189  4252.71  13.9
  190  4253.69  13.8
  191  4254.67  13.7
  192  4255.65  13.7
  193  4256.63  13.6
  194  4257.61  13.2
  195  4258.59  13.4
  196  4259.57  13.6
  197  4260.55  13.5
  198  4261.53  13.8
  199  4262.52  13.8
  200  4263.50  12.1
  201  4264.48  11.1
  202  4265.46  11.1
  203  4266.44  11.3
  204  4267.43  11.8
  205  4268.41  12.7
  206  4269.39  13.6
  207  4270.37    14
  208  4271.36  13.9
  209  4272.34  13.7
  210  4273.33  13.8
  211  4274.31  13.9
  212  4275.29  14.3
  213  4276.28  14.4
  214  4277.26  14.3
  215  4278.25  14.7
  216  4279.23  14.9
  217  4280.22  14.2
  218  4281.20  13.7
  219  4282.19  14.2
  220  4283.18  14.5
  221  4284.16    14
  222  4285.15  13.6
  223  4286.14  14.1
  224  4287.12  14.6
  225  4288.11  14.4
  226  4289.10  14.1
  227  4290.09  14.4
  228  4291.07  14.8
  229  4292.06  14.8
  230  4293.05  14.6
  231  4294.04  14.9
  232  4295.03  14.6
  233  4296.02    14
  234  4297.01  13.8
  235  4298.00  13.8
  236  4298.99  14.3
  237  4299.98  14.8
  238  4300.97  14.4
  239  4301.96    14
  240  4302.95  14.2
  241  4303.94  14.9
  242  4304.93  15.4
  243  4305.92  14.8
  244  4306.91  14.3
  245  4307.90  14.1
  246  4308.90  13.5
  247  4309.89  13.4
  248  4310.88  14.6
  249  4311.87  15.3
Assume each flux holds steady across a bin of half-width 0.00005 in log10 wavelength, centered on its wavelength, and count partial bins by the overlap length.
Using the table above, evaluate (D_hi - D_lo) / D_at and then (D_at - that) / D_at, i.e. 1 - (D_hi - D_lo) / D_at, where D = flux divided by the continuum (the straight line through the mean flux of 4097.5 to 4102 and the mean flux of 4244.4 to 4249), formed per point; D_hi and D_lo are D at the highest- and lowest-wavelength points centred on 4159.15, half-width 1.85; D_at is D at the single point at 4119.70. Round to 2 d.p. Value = 0.69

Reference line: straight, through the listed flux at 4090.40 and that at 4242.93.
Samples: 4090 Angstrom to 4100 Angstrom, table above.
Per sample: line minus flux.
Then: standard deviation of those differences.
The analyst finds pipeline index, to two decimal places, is 0.11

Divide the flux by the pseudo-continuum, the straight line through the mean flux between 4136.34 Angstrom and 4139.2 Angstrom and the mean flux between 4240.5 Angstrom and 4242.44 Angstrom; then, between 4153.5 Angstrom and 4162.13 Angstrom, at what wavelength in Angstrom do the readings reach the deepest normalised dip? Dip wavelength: 4155.91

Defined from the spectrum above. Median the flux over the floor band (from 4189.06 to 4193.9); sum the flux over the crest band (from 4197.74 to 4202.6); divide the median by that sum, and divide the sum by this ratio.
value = 344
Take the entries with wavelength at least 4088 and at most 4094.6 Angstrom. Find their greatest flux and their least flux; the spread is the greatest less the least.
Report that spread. 0.4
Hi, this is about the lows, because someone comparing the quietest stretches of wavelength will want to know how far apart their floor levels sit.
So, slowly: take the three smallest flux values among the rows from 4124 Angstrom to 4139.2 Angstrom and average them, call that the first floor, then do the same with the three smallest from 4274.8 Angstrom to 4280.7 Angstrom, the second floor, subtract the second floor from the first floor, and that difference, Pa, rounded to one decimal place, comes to -0.6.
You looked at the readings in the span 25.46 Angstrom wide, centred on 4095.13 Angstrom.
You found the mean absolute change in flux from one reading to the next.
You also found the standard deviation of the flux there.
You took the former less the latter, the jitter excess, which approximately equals -0.1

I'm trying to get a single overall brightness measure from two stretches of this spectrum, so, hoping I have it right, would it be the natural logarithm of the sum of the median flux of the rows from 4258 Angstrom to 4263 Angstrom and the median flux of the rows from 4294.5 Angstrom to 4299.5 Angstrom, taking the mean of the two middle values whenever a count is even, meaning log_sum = 3.318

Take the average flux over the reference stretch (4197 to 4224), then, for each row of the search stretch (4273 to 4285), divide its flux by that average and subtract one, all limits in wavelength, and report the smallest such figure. -0.02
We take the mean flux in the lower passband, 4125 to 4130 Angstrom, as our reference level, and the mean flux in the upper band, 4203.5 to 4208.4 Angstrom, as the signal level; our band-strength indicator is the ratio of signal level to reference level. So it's 0.957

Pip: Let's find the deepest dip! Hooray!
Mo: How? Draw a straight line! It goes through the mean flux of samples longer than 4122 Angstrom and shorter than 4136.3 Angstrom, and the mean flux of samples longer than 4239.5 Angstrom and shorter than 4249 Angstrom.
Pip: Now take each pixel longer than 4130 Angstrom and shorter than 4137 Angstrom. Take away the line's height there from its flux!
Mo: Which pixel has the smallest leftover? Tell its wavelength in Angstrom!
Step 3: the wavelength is 4135.86 Angstrom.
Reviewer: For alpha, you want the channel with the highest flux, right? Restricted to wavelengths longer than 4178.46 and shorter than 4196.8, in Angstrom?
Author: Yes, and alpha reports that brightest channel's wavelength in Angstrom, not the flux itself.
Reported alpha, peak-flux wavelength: 4192.43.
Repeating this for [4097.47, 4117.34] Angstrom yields 4106.44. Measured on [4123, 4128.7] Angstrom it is 4124.45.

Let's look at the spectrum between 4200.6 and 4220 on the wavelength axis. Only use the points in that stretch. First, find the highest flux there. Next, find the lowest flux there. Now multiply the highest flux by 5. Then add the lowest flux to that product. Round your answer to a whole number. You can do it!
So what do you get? 86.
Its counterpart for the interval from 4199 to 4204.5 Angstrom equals 84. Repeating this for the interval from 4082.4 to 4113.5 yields 90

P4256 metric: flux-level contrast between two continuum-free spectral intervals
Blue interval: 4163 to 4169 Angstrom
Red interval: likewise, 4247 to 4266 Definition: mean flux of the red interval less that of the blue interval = -0.6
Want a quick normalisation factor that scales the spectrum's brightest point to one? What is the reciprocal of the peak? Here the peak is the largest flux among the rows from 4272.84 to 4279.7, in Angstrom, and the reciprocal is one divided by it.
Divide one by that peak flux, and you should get 0.0671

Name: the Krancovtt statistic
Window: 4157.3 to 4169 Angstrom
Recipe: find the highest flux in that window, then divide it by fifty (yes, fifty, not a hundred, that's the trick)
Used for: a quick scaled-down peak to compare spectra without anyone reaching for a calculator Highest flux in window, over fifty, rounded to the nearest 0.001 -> 0.382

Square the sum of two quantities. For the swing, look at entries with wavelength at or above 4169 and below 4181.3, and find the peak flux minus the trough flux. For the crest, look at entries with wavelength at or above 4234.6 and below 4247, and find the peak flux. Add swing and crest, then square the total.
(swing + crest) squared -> 310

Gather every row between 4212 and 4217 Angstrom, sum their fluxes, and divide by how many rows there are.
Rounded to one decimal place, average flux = 13.7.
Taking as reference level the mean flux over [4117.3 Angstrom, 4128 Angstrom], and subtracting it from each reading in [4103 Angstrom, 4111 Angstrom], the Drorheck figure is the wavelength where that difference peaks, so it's 4106.44 Angstrom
